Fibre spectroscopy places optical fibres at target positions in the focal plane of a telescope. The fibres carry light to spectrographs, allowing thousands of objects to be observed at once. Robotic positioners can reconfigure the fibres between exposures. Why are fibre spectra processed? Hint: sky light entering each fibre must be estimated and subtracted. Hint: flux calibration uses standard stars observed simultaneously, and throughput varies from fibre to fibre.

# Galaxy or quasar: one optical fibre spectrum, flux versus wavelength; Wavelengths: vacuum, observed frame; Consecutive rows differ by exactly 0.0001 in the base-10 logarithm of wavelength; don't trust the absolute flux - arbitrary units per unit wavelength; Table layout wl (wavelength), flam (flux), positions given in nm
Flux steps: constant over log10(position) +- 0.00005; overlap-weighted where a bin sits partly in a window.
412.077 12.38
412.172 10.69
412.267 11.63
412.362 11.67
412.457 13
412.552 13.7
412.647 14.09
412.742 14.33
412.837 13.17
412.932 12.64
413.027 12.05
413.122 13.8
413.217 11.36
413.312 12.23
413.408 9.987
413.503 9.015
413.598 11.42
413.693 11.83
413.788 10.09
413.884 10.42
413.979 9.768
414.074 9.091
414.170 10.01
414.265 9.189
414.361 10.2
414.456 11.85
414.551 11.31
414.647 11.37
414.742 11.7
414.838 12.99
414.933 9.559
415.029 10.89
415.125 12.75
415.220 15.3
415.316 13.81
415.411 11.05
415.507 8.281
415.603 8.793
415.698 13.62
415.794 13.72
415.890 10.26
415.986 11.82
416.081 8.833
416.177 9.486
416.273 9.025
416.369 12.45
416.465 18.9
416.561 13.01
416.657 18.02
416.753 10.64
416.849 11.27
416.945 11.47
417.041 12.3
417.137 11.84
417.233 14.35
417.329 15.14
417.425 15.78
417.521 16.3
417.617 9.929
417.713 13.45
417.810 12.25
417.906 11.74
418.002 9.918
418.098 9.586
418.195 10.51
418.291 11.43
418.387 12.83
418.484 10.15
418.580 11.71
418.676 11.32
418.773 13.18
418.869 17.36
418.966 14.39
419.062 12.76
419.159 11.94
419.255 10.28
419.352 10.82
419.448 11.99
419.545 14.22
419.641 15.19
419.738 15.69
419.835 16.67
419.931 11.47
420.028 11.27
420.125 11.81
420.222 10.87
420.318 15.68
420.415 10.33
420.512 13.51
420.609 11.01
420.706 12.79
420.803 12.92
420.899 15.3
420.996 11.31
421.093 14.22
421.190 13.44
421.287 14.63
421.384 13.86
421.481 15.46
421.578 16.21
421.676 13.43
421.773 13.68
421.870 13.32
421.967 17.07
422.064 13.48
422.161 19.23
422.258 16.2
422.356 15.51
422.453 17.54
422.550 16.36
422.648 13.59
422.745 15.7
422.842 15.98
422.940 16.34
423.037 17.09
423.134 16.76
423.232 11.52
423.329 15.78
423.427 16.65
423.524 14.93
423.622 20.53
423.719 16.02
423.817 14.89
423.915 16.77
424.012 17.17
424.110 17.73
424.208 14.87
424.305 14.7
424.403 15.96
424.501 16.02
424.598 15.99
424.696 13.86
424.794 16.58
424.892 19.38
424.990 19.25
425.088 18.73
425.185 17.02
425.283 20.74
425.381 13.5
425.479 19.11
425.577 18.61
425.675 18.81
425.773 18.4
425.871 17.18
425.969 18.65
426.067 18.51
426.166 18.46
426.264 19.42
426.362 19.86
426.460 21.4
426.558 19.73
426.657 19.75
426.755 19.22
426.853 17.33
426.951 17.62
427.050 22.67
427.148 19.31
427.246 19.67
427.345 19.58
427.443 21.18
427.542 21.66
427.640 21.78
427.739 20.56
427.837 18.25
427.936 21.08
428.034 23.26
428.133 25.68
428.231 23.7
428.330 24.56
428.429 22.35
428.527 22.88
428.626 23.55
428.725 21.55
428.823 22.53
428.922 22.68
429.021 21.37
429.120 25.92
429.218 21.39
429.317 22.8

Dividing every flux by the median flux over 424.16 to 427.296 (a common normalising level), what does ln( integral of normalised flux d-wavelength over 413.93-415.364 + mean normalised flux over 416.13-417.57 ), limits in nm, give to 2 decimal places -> 0.46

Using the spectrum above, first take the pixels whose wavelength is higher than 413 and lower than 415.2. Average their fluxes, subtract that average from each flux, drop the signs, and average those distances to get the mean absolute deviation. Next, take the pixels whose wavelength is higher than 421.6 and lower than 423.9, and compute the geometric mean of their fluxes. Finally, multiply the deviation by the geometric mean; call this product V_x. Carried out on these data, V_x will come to 17.3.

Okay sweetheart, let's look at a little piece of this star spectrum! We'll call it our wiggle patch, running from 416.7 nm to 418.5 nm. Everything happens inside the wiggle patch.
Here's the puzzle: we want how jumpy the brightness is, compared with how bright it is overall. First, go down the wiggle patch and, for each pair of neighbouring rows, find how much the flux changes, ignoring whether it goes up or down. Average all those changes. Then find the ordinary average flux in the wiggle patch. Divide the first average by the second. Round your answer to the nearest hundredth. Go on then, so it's 0.12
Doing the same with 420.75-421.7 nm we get 0.14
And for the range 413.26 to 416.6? 0.16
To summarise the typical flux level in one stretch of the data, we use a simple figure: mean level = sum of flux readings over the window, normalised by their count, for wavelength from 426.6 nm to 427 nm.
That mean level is 18.5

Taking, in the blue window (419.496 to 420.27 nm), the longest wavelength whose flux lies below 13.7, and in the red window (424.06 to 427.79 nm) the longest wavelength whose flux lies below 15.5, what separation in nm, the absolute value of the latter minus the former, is 5.16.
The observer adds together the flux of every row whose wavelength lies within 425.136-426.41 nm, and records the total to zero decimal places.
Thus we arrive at 238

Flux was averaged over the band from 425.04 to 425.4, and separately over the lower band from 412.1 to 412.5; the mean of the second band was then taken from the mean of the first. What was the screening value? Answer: 6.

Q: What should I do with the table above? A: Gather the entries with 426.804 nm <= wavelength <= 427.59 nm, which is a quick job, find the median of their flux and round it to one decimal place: 19.6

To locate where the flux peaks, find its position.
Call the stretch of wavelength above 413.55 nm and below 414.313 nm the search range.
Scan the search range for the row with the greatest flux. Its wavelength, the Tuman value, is 413.693 nm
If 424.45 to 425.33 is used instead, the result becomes 425.283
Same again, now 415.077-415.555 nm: 415.220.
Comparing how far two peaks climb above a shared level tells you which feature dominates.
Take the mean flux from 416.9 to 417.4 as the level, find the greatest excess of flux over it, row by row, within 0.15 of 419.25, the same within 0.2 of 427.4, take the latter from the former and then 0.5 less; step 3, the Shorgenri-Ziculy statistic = -10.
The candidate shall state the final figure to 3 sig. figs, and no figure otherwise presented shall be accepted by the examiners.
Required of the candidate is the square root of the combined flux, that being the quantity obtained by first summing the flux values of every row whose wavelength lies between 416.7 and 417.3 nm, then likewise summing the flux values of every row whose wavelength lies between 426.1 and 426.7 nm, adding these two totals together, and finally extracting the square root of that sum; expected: 13.8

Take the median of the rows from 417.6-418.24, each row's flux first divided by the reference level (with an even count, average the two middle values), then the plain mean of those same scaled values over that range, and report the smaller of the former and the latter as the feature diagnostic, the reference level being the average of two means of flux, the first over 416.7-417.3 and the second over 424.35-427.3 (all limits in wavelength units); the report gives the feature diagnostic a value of 0.69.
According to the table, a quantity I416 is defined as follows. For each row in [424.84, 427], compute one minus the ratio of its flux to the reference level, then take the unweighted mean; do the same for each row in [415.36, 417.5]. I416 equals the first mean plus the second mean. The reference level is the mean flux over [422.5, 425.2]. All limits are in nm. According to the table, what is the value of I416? 0.10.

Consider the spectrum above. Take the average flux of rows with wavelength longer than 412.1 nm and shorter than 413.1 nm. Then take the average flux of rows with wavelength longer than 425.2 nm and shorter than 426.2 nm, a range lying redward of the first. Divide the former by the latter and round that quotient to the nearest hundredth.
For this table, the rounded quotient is 0.70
